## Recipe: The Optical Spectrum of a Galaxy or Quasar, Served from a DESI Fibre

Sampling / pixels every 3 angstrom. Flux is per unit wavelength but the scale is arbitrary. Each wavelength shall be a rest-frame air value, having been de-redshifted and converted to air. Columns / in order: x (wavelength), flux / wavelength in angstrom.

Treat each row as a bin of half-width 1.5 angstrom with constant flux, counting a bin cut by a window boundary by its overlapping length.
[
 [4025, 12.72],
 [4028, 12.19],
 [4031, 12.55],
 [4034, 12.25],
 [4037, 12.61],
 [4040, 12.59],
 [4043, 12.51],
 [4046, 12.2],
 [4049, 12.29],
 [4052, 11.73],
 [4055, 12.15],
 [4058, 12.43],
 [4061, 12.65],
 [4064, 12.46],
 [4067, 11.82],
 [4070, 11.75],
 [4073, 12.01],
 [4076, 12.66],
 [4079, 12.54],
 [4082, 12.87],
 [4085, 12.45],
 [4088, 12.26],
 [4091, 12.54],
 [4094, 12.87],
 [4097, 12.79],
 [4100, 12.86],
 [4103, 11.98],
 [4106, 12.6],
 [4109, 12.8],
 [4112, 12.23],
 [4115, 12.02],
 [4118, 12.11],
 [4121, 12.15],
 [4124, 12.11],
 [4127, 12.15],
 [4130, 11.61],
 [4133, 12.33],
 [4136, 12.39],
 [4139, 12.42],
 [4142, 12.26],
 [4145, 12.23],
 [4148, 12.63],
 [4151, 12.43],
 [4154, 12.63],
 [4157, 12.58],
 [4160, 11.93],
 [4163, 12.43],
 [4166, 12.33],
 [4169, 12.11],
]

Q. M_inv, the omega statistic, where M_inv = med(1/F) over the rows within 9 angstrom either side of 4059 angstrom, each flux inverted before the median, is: 0.0814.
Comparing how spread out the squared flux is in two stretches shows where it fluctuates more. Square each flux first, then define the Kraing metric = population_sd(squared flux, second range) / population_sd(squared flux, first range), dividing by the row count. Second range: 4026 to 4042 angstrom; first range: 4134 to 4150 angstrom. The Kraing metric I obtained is 1.26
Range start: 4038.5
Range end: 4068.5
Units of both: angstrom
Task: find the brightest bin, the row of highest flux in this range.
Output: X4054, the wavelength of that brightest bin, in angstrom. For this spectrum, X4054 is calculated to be 4061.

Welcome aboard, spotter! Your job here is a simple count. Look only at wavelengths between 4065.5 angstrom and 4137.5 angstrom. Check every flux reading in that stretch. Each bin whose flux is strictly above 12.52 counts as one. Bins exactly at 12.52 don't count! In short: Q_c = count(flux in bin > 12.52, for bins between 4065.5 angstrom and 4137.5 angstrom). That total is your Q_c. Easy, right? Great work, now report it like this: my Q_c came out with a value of 9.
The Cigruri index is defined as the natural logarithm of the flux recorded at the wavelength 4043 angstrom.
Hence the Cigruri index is 2.53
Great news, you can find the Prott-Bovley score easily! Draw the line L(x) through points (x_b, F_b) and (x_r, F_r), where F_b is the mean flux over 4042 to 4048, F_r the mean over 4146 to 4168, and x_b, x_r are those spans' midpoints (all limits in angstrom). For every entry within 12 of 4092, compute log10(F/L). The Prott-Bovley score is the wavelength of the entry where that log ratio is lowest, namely 4103 angstrom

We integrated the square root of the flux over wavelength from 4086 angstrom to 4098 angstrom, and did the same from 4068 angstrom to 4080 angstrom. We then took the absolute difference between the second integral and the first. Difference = 1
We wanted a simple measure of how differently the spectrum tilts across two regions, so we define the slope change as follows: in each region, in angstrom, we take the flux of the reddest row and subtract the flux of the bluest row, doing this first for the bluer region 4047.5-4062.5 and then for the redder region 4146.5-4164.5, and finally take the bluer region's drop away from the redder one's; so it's -0.6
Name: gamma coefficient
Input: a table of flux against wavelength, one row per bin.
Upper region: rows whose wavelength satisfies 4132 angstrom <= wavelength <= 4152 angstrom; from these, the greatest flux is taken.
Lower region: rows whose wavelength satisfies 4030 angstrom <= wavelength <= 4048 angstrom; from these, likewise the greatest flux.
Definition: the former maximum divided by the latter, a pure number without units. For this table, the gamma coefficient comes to 1.002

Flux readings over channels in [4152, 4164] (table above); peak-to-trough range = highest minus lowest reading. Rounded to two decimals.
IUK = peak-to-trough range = 0.70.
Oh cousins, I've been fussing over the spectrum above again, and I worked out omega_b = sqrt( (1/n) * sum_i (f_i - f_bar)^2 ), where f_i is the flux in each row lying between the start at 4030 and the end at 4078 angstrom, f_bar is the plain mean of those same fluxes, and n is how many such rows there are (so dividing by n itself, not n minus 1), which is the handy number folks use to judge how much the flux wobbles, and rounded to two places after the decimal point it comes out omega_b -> 0.31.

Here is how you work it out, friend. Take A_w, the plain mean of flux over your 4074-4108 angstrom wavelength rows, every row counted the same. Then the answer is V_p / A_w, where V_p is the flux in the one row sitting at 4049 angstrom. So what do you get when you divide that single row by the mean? 0.98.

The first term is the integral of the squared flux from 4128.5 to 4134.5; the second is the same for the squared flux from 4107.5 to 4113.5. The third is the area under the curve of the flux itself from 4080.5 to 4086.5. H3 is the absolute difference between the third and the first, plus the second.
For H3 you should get 1725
